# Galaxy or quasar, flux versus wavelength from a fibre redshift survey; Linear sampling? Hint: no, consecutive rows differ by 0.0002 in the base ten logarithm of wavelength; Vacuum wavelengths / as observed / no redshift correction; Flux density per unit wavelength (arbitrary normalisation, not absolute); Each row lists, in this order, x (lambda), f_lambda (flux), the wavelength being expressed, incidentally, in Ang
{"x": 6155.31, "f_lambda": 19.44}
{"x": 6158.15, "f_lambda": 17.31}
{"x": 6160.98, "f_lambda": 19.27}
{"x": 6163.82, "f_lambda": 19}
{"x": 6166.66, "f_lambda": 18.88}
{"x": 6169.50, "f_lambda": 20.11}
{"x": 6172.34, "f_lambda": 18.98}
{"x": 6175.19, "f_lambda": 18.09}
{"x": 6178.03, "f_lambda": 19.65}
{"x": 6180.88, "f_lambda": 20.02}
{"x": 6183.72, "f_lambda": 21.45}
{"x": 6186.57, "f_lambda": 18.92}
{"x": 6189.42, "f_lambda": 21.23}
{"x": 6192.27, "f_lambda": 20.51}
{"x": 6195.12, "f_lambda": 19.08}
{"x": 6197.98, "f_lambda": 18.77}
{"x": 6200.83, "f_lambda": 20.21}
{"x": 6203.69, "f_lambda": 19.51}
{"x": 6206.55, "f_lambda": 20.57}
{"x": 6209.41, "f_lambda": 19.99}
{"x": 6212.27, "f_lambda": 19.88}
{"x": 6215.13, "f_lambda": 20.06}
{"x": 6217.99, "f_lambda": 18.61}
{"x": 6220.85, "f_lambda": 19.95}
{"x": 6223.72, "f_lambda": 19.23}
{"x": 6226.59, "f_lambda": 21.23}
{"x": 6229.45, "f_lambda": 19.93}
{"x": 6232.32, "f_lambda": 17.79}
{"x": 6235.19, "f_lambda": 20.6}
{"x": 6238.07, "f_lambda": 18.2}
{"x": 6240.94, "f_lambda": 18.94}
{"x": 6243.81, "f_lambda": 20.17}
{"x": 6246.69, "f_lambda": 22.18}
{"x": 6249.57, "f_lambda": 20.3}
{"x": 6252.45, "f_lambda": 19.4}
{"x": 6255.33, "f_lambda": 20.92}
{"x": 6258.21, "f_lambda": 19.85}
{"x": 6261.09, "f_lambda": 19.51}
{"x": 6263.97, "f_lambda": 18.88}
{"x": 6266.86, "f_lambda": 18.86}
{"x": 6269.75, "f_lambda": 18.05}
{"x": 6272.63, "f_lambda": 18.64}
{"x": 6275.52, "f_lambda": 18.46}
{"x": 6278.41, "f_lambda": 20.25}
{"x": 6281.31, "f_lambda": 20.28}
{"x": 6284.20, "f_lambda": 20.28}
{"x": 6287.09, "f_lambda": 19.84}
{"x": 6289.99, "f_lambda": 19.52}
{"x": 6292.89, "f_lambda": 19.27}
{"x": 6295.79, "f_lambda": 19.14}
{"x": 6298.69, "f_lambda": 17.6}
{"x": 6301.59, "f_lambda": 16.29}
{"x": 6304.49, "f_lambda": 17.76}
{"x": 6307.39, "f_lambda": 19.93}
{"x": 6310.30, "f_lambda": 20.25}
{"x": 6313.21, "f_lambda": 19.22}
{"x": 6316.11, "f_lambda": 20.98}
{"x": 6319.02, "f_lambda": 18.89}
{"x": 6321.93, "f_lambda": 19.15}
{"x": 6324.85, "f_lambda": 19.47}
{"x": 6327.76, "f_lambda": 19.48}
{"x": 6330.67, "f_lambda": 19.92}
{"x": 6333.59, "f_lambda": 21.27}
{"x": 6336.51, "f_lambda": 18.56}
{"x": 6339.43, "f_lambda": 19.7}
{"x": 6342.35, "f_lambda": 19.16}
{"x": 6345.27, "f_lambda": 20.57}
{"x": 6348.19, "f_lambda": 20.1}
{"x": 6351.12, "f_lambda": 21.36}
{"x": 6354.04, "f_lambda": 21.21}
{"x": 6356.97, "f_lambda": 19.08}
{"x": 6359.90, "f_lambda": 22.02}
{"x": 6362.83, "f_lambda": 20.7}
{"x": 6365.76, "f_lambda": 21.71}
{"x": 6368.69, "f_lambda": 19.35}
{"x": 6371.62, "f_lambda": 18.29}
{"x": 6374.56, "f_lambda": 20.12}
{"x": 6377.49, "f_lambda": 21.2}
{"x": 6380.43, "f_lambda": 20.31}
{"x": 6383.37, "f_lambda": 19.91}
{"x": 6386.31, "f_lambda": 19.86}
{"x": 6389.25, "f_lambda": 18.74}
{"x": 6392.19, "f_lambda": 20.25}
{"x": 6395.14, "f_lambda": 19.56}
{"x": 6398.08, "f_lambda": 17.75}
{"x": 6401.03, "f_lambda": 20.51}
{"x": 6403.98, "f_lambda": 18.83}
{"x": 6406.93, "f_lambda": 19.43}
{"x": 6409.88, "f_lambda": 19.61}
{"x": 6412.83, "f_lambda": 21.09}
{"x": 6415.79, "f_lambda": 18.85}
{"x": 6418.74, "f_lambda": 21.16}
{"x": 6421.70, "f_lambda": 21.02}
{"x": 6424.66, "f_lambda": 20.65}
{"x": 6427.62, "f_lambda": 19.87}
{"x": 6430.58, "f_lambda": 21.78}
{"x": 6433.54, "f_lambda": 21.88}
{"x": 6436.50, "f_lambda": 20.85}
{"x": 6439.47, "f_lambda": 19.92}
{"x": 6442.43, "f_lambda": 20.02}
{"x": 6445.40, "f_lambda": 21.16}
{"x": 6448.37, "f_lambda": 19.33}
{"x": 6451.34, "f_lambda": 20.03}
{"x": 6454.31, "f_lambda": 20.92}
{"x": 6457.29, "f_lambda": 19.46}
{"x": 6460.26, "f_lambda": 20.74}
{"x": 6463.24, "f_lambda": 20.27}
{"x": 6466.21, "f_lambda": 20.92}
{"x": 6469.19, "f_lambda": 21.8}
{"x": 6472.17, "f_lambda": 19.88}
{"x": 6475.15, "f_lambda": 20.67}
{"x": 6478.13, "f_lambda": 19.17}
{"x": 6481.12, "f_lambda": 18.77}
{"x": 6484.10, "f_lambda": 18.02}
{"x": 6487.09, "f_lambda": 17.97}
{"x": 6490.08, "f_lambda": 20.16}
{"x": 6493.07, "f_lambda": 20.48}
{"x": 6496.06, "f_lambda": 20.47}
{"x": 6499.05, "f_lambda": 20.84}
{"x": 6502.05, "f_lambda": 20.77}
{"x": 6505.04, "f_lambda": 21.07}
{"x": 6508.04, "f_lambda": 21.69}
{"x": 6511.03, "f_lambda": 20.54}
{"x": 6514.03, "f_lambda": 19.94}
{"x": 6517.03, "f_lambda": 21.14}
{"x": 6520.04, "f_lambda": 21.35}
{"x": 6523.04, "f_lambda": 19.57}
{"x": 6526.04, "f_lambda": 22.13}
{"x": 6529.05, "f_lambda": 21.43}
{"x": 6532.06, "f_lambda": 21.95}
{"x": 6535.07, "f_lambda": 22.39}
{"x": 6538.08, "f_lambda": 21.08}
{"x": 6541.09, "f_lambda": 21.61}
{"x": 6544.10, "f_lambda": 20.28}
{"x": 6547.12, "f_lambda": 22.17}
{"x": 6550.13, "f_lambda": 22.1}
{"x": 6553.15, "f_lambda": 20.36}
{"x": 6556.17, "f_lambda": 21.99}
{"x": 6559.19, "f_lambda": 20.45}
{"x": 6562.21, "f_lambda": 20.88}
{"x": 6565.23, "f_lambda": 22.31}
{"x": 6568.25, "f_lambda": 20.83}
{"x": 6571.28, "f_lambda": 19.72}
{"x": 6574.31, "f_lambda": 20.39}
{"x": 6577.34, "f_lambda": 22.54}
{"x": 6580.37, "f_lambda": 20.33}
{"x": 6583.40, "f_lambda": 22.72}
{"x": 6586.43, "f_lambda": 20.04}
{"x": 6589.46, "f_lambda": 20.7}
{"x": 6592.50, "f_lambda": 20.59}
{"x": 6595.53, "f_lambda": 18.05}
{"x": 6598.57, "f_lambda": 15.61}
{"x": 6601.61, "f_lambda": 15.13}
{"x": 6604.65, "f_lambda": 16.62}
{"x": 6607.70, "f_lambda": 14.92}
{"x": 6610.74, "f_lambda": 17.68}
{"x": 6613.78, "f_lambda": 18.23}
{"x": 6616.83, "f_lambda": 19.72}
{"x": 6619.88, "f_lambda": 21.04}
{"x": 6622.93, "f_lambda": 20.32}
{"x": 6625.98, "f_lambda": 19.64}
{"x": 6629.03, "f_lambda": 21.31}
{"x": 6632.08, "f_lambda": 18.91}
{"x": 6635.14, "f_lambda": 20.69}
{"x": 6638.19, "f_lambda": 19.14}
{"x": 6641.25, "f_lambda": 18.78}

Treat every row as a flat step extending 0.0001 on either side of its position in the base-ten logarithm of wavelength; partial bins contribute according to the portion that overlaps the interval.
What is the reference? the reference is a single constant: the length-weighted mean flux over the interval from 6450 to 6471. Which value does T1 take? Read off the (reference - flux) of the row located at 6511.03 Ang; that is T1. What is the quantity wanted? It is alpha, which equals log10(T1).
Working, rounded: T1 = 0.0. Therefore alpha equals -1.35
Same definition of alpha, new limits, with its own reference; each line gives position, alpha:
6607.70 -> 0.75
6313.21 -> 0.14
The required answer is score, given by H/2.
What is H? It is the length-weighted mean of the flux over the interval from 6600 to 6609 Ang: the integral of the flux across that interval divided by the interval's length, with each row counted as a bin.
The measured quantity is 7.8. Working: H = 15.6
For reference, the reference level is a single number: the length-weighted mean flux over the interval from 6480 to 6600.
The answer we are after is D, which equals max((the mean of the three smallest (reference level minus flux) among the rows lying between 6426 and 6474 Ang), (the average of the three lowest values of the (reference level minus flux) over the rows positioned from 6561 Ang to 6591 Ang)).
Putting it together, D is -1.17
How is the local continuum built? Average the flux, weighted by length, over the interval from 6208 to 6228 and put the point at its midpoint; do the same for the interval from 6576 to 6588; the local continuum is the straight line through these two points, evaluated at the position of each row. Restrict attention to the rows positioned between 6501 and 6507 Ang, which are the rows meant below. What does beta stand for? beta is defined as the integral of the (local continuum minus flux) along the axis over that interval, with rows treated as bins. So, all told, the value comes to 0.5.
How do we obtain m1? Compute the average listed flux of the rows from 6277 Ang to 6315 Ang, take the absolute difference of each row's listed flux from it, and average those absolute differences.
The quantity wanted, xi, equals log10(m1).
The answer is -0.033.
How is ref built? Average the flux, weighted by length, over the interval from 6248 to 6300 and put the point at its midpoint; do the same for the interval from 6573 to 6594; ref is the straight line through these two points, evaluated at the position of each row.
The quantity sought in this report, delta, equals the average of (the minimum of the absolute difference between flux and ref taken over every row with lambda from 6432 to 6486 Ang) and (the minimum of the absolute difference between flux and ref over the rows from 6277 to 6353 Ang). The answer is 0.09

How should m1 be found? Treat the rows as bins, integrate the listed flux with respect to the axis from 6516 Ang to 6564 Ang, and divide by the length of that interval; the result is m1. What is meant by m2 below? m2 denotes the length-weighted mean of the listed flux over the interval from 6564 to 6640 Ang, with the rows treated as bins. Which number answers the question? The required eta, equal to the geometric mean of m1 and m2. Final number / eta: 20.37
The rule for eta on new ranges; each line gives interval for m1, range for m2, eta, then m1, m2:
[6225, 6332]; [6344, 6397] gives 19.83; 19.4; 20.2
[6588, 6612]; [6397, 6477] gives 18.80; 17.4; 20.3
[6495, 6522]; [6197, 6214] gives 20.35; 20.9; 19.9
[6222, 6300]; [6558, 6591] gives 20.25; 19.5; 21.0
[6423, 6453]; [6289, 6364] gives 20.09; 20.6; 19.6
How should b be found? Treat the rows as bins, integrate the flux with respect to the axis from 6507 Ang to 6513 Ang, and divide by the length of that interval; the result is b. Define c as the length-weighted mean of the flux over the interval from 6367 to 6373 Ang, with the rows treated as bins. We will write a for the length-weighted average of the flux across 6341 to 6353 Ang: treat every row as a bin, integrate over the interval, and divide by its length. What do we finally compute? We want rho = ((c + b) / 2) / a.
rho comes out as 0.98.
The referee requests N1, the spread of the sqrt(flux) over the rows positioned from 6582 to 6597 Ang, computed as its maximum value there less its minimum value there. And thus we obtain 0.518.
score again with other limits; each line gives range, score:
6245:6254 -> 10.3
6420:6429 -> 10.3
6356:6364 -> 10.3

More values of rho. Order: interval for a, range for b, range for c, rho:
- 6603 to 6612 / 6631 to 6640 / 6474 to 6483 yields 1.19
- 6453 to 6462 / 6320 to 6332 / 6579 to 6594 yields 0.99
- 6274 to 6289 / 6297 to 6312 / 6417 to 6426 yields 0.99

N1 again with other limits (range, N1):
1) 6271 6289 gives 0.207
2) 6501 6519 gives 0.192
